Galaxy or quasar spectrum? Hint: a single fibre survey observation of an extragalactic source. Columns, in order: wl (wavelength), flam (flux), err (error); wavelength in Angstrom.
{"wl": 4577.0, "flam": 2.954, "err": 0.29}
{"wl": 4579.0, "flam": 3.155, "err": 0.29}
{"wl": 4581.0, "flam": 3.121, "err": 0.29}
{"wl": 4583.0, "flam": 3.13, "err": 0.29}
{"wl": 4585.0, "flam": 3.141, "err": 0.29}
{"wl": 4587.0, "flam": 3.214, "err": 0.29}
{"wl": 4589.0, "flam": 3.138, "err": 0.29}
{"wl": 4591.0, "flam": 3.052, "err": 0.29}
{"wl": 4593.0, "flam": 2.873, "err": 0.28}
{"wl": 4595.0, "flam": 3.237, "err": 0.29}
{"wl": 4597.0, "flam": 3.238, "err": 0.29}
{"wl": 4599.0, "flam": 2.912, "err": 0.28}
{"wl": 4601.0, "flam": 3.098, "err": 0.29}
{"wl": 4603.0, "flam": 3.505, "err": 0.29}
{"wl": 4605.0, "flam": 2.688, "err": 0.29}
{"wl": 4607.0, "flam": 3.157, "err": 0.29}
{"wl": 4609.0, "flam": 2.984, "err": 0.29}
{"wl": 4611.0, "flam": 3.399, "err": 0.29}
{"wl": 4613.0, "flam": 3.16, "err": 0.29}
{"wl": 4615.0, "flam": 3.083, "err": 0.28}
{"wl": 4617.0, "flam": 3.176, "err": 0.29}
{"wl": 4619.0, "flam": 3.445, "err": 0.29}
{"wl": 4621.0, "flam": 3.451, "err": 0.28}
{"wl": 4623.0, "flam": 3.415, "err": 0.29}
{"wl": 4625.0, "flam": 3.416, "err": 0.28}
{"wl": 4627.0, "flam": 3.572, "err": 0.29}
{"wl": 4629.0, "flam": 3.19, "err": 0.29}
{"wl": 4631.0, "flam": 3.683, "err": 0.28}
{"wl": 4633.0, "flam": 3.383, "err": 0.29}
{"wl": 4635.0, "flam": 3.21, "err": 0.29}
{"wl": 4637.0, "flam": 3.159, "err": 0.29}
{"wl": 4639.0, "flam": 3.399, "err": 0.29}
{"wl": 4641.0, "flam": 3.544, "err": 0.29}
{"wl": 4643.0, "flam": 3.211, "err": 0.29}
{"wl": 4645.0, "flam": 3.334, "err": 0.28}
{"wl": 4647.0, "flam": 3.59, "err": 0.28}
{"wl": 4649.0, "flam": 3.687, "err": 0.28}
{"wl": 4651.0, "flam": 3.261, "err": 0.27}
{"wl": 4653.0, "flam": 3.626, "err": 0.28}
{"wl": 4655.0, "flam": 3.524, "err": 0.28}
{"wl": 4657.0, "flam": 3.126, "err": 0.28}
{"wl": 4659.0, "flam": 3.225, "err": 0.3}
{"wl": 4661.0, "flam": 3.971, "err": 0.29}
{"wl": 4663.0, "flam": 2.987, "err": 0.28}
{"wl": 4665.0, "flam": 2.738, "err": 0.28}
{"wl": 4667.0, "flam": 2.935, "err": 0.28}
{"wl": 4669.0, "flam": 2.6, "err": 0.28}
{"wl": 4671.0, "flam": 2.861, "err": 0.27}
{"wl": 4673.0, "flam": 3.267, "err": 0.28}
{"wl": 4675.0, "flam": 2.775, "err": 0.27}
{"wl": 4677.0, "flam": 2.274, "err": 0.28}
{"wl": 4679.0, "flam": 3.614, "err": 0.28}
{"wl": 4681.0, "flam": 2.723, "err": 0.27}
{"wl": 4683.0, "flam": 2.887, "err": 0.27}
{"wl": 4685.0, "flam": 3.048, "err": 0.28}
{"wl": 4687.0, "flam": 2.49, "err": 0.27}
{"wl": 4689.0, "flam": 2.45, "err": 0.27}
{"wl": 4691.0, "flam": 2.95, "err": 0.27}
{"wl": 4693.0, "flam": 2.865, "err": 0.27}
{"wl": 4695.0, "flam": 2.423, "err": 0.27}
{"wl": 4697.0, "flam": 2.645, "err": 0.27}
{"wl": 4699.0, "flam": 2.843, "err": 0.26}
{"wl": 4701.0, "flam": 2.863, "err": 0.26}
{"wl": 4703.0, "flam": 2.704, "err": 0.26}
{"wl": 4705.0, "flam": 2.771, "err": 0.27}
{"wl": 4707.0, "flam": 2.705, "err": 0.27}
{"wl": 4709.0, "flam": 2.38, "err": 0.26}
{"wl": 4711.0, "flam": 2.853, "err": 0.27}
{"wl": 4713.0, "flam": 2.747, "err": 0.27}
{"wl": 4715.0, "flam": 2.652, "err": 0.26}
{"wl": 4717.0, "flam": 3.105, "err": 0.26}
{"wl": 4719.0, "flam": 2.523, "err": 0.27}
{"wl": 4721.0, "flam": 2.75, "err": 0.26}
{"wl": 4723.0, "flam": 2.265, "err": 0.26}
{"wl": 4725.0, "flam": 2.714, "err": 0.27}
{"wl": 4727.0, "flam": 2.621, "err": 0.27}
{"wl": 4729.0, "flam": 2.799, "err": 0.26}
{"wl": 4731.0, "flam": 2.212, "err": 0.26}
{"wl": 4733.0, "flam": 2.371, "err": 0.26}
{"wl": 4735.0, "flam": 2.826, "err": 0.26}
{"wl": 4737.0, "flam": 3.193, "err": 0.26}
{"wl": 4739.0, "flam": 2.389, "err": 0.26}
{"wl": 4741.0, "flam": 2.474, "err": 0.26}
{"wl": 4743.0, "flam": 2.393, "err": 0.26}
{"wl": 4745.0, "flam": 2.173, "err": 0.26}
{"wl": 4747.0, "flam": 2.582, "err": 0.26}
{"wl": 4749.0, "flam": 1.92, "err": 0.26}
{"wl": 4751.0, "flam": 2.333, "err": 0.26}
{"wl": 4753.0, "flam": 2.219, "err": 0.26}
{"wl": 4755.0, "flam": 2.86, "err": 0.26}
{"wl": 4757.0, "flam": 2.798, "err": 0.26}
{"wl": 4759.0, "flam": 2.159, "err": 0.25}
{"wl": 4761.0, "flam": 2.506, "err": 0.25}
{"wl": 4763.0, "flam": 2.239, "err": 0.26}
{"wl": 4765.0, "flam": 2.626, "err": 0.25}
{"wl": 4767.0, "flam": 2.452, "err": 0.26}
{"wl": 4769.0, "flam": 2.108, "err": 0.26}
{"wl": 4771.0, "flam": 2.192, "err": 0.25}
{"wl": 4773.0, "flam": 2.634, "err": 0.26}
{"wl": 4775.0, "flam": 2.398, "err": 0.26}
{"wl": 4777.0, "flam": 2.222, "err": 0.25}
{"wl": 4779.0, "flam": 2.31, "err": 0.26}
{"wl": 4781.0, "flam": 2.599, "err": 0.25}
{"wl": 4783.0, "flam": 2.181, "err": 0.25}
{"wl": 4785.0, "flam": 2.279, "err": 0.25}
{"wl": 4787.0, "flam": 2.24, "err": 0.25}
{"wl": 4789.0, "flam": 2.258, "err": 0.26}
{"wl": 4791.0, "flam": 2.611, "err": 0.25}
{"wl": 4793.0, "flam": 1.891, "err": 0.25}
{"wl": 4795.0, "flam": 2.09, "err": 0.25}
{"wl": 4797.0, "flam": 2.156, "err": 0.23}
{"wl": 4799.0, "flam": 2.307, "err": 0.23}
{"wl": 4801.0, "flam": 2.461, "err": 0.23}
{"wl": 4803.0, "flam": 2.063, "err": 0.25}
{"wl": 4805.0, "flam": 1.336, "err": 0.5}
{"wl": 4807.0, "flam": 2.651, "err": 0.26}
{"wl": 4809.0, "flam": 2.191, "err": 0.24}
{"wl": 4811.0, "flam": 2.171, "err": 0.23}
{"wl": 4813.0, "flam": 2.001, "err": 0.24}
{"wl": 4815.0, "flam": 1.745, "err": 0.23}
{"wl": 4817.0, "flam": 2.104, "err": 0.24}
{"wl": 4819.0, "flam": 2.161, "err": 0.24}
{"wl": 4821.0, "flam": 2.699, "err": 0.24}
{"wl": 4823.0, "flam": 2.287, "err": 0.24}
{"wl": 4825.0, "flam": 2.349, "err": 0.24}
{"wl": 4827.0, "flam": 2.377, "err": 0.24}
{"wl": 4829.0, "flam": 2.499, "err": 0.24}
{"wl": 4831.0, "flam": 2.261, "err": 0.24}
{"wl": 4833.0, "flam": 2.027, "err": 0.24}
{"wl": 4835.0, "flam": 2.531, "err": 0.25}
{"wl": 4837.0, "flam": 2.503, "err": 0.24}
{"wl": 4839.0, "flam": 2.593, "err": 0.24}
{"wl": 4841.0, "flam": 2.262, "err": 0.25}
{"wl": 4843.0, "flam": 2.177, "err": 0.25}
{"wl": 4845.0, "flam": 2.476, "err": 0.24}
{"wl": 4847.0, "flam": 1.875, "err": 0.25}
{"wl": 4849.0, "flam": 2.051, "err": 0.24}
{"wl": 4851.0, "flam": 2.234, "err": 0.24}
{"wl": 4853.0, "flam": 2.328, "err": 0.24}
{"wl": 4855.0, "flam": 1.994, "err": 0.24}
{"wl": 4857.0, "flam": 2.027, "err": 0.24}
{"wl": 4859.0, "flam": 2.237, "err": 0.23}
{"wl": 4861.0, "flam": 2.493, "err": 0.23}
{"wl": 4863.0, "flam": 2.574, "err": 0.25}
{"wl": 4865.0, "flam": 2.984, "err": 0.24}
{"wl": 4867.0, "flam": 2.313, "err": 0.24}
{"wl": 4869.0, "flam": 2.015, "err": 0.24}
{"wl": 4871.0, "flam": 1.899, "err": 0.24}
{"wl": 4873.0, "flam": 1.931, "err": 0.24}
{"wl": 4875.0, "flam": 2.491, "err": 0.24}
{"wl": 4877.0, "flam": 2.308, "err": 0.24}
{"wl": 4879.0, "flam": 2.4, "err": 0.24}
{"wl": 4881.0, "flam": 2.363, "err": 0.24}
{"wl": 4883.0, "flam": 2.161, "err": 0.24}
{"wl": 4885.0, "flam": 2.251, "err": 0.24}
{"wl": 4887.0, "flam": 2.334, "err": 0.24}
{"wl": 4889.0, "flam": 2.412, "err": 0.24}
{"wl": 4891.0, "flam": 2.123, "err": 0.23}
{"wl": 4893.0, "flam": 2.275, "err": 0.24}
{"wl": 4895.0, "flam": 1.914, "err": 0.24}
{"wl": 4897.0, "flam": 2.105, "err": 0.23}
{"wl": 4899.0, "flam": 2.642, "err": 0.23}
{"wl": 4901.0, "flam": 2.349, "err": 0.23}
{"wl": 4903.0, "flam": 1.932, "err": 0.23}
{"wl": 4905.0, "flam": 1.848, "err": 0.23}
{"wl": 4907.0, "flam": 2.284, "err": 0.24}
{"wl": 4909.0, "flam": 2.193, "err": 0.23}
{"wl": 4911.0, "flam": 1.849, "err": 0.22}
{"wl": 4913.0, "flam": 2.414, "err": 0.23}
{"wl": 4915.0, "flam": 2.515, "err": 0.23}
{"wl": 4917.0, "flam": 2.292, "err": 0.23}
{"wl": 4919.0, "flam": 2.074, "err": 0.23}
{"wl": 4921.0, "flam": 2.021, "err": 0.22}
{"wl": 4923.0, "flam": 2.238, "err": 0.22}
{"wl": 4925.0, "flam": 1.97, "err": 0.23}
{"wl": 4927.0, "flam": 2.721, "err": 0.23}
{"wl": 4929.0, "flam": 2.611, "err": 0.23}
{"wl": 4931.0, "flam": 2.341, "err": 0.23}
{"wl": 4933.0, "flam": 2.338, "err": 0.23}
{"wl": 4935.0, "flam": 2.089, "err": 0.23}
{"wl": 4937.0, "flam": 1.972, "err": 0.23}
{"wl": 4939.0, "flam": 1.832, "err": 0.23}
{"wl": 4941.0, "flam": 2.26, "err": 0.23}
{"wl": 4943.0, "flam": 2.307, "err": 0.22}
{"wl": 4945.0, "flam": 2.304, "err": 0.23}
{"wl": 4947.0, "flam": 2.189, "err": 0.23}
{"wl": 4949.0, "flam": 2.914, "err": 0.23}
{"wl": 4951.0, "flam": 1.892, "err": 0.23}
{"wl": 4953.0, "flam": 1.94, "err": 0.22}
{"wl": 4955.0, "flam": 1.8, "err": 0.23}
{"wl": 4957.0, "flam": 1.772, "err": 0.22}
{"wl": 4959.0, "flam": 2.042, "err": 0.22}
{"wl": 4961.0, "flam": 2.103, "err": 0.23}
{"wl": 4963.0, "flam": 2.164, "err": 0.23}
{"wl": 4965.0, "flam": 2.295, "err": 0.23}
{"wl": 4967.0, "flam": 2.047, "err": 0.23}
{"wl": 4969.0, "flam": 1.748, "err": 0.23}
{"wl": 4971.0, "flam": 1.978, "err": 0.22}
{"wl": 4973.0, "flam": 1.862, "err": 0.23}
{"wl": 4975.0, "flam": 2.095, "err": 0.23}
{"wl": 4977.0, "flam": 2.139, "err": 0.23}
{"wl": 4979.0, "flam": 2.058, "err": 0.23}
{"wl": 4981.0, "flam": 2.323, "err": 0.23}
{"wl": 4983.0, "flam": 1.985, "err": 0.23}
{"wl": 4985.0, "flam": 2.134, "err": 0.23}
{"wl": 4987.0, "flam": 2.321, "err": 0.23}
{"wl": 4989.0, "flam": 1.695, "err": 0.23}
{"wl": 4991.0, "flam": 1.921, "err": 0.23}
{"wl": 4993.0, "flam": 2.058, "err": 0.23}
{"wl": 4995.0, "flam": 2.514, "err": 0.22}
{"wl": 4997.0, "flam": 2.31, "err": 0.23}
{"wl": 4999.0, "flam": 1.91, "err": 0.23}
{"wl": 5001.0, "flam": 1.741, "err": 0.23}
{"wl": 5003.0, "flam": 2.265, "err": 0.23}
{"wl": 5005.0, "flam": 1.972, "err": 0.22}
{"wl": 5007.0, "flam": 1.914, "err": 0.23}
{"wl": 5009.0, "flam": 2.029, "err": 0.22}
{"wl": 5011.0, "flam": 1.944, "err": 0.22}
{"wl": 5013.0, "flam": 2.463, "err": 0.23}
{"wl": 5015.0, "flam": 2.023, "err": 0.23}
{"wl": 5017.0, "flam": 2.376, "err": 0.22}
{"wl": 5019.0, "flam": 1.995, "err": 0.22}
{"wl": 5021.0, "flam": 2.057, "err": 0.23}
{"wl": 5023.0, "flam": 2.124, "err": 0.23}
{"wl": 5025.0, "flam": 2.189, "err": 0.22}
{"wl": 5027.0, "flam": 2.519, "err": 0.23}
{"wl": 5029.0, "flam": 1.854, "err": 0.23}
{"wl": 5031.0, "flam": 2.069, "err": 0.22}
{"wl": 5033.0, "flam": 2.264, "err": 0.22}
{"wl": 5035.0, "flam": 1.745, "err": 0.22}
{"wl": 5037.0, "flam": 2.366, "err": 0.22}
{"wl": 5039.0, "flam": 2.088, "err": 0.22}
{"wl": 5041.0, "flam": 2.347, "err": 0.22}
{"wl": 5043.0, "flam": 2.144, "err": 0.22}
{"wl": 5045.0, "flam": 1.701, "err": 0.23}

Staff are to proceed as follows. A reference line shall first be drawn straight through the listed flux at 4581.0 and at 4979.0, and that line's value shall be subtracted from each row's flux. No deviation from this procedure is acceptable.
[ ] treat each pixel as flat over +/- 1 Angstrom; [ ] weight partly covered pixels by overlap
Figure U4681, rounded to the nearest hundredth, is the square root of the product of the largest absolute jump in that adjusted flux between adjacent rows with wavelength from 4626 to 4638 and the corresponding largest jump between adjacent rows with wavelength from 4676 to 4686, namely 0.82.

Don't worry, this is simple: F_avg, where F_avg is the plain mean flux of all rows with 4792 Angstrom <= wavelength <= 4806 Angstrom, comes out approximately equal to 2.04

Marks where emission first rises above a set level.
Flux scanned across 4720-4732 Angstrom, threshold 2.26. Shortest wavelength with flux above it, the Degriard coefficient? 4721.0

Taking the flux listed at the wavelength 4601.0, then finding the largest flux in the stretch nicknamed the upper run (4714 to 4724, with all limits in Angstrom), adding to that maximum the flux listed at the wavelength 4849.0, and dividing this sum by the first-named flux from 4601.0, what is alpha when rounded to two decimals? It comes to 1.66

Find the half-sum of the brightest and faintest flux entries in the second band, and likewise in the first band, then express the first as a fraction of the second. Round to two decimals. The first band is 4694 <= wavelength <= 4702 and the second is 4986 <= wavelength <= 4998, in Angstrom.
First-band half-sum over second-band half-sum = 1.26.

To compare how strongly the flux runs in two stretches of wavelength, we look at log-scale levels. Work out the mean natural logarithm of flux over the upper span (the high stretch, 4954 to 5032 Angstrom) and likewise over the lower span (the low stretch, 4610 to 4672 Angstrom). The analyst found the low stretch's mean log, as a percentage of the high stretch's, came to 165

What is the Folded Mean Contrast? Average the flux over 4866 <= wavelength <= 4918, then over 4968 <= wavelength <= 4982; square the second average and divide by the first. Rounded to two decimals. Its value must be 1.86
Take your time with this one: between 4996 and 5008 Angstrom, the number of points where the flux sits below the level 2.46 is 6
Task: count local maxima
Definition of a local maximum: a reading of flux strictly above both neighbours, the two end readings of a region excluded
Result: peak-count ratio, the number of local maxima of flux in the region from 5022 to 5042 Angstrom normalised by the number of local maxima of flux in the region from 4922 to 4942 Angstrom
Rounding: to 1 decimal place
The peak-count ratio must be 3.0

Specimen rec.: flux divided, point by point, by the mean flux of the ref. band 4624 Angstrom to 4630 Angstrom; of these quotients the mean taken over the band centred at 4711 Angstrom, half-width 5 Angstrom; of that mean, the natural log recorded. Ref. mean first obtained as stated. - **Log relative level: -0.24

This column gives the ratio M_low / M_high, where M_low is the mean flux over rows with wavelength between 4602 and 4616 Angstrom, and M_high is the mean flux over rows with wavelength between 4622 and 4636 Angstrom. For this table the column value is 0.92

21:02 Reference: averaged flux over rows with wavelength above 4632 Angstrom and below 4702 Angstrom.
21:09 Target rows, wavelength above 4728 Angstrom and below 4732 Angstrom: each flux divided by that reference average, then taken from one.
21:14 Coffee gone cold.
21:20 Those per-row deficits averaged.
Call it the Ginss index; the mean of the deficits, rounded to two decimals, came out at 0.18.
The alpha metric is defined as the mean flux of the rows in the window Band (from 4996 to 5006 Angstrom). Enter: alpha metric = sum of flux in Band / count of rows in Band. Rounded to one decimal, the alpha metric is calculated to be 2.0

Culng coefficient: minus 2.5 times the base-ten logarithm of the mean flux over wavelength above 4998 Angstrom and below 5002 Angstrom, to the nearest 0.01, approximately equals -0.65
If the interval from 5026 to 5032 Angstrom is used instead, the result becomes -0.83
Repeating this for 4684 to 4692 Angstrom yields -1.09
